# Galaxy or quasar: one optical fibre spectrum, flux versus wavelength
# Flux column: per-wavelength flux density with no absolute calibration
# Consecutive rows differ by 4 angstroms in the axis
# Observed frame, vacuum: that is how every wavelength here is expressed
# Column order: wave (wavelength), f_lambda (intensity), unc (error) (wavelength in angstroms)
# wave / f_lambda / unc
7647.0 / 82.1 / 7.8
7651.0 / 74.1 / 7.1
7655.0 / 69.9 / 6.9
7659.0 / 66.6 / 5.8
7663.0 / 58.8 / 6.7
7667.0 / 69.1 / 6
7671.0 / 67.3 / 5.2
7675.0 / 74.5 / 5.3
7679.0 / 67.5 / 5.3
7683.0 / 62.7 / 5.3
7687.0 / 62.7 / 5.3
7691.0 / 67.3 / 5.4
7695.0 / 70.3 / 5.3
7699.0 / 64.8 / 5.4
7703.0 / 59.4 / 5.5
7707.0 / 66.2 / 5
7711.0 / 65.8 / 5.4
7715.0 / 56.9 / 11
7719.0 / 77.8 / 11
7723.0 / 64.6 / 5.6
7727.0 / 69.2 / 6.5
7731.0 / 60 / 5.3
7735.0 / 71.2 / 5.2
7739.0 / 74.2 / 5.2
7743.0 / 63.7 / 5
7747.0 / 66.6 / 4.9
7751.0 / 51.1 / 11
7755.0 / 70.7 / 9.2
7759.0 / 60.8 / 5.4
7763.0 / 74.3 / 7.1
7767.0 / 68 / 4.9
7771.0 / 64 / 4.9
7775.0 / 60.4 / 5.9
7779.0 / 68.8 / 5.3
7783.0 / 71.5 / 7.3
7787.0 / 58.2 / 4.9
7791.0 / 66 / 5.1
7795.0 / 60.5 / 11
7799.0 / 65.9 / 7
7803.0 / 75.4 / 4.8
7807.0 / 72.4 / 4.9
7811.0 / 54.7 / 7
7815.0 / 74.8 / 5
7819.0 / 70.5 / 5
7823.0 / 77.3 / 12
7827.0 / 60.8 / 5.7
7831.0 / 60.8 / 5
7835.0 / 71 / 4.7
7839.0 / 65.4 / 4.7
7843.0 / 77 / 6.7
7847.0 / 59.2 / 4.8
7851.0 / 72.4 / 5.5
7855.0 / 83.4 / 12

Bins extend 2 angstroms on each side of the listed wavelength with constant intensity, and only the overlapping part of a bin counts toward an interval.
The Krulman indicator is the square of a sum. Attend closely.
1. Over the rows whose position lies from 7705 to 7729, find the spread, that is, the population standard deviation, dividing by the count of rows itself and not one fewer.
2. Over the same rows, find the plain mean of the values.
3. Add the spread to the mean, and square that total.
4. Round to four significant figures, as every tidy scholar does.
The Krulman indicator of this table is 5322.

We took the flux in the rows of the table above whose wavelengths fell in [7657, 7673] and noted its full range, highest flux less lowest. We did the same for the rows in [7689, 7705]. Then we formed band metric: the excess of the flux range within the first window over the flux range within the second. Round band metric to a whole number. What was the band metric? -1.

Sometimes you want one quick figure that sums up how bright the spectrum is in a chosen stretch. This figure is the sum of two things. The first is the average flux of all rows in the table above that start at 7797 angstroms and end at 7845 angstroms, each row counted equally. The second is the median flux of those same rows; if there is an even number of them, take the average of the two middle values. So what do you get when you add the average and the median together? 140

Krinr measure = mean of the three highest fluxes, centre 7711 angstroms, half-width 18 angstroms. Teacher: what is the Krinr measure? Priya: 72.4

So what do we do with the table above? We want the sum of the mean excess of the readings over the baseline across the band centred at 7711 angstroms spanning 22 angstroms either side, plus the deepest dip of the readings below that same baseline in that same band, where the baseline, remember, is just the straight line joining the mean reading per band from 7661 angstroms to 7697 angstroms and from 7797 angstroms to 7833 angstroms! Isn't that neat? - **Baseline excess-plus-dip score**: 8.8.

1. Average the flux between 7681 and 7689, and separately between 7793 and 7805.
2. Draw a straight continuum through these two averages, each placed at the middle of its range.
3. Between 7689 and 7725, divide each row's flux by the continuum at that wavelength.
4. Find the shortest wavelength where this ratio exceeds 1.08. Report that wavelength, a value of 7695.0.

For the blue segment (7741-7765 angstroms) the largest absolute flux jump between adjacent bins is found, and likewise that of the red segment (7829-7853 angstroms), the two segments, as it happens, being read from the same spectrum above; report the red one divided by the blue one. 0.9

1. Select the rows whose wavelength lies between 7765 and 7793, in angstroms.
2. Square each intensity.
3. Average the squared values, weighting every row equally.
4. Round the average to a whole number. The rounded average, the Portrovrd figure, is 4280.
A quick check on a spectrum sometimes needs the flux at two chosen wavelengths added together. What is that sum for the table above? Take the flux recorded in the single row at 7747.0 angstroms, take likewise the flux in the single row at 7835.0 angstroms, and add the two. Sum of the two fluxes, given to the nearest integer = 138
